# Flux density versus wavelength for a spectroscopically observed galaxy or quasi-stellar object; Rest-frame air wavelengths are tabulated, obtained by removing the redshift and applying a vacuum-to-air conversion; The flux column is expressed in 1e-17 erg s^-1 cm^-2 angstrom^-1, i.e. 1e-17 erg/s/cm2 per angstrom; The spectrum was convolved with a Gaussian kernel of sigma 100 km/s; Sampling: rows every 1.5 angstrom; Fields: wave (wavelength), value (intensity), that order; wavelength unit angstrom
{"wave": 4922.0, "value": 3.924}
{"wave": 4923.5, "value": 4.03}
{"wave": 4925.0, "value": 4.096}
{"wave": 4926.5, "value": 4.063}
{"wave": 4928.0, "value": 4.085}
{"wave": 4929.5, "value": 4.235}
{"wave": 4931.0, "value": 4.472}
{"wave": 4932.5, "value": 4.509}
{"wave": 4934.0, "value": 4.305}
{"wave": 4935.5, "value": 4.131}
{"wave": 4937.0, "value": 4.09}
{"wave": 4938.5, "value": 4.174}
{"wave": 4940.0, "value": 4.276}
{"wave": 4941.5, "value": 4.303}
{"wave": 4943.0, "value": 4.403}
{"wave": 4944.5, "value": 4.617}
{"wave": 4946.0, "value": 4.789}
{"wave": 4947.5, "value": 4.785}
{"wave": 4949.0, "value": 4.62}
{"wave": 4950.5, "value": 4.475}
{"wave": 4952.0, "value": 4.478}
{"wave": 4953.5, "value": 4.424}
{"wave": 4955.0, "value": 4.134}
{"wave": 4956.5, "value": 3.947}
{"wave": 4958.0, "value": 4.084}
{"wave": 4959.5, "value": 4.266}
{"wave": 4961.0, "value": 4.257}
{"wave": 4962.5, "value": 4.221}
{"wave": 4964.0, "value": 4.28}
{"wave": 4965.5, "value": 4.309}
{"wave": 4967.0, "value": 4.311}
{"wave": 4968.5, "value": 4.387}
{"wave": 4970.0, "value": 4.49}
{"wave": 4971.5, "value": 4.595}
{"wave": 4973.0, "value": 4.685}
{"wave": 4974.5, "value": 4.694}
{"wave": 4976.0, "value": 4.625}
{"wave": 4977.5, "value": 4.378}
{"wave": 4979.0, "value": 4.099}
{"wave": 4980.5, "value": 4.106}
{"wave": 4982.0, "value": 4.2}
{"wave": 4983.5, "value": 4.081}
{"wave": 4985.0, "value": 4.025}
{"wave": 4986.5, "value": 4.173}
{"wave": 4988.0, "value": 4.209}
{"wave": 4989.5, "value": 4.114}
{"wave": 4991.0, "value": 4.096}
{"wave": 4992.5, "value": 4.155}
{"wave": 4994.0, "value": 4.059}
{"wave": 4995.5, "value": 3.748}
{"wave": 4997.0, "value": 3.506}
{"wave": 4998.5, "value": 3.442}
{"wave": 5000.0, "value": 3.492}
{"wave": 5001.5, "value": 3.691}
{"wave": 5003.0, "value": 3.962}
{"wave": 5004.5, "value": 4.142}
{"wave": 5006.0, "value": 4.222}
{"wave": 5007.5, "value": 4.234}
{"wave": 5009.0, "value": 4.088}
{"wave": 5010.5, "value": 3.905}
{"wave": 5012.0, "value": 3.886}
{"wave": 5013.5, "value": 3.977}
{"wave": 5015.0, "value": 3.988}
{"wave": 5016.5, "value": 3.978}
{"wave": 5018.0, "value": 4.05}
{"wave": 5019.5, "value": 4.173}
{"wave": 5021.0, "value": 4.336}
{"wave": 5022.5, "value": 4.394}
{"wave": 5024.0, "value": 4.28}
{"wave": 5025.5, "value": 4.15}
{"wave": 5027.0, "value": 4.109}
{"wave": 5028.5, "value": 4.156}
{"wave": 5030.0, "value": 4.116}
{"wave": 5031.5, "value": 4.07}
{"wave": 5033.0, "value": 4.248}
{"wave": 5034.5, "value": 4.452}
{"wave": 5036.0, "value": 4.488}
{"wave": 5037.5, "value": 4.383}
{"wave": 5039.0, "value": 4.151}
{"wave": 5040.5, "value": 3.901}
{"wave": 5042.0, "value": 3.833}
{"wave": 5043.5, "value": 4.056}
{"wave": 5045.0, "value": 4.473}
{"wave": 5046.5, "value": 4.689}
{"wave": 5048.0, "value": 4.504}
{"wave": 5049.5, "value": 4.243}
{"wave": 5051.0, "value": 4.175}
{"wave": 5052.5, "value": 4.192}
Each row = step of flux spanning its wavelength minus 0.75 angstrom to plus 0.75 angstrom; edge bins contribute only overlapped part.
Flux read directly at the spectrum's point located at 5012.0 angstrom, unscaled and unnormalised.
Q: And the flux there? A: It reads 3.886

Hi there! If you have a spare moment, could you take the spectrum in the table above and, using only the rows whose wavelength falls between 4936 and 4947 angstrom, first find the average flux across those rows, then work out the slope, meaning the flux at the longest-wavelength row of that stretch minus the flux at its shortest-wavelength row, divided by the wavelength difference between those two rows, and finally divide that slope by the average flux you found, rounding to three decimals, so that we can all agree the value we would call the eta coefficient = 0.018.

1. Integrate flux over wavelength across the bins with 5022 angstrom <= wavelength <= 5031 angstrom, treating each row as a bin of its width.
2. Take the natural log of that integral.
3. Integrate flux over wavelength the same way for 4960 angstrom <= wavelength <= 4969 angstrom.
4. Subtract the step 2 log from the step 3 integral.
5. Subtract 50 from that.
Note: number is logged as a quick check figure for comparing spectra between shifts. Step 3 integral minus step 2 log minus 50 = -15.0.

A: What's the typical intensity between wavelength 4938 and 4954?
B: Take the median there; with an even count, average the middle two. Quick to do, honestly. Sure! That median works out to 4.5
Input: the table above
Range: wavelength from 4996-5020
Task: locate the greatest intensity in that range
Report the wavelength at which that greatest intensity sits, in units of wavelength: 5007.5 angstrom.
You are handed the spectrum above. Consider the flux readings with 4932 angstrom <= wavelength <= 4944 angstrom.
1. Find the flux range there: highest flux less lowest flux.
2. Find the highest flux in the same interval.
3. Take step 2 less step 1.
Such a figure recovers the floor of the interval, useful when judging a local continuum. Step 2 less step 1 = 4.09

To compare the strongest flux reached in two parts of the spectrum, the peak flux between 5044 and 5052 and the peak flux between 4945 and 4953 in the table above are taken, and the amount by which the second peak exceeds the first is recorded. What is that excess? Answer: 0.10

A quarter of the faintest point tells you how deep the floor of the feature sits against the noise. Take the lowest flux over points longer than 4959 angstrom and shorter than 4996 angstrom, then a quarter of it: 0.94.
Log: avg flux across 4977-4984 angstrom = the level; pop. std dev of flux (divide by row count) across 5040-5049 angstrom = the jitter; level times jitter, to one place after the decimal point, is 1.4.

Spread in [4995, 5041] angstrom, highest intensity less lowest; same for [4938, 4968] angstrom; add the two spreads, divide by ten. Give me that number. 0.189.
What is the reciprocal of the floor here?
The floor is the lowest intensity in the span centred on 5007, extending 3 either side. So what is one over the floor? 0.245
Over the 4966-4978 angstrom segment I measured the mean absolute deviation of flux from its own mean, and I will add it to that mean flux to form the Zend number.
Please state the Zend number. 4.65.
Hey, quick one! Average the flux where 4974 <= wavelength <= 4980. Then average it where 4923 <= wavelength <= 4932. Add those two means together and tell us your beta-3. 8.6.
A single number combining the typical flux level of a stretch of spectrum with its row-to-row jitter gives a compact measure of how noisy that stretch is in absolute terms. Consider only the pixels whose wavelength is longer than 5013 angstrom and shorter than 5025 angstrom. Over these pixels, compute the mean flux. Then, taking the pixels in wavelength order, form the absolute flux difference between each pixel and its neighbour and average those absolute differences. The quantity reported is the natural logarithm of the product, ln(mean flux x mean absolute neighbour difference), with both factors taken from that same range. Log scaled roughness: -1.12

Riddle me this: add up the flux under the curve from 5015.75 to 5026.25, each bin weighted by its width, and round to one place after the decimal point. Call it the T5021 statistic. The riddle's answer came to 44.0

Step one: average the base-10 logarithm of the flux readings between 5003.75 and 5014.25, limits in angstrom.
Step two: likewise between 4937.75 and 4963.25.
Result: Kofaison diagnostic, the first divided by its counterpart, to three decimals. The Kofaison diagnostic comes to 0.952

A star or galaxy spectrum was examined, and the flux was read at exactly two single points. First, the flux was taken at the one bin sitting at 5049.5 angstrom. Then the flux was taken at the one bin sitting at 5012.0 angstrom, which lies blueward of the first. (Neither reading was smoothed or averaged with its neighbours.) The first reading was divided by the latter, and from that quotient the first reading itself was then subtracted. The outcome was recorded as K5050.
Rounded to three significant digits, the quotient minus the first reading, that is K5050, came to -3.15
